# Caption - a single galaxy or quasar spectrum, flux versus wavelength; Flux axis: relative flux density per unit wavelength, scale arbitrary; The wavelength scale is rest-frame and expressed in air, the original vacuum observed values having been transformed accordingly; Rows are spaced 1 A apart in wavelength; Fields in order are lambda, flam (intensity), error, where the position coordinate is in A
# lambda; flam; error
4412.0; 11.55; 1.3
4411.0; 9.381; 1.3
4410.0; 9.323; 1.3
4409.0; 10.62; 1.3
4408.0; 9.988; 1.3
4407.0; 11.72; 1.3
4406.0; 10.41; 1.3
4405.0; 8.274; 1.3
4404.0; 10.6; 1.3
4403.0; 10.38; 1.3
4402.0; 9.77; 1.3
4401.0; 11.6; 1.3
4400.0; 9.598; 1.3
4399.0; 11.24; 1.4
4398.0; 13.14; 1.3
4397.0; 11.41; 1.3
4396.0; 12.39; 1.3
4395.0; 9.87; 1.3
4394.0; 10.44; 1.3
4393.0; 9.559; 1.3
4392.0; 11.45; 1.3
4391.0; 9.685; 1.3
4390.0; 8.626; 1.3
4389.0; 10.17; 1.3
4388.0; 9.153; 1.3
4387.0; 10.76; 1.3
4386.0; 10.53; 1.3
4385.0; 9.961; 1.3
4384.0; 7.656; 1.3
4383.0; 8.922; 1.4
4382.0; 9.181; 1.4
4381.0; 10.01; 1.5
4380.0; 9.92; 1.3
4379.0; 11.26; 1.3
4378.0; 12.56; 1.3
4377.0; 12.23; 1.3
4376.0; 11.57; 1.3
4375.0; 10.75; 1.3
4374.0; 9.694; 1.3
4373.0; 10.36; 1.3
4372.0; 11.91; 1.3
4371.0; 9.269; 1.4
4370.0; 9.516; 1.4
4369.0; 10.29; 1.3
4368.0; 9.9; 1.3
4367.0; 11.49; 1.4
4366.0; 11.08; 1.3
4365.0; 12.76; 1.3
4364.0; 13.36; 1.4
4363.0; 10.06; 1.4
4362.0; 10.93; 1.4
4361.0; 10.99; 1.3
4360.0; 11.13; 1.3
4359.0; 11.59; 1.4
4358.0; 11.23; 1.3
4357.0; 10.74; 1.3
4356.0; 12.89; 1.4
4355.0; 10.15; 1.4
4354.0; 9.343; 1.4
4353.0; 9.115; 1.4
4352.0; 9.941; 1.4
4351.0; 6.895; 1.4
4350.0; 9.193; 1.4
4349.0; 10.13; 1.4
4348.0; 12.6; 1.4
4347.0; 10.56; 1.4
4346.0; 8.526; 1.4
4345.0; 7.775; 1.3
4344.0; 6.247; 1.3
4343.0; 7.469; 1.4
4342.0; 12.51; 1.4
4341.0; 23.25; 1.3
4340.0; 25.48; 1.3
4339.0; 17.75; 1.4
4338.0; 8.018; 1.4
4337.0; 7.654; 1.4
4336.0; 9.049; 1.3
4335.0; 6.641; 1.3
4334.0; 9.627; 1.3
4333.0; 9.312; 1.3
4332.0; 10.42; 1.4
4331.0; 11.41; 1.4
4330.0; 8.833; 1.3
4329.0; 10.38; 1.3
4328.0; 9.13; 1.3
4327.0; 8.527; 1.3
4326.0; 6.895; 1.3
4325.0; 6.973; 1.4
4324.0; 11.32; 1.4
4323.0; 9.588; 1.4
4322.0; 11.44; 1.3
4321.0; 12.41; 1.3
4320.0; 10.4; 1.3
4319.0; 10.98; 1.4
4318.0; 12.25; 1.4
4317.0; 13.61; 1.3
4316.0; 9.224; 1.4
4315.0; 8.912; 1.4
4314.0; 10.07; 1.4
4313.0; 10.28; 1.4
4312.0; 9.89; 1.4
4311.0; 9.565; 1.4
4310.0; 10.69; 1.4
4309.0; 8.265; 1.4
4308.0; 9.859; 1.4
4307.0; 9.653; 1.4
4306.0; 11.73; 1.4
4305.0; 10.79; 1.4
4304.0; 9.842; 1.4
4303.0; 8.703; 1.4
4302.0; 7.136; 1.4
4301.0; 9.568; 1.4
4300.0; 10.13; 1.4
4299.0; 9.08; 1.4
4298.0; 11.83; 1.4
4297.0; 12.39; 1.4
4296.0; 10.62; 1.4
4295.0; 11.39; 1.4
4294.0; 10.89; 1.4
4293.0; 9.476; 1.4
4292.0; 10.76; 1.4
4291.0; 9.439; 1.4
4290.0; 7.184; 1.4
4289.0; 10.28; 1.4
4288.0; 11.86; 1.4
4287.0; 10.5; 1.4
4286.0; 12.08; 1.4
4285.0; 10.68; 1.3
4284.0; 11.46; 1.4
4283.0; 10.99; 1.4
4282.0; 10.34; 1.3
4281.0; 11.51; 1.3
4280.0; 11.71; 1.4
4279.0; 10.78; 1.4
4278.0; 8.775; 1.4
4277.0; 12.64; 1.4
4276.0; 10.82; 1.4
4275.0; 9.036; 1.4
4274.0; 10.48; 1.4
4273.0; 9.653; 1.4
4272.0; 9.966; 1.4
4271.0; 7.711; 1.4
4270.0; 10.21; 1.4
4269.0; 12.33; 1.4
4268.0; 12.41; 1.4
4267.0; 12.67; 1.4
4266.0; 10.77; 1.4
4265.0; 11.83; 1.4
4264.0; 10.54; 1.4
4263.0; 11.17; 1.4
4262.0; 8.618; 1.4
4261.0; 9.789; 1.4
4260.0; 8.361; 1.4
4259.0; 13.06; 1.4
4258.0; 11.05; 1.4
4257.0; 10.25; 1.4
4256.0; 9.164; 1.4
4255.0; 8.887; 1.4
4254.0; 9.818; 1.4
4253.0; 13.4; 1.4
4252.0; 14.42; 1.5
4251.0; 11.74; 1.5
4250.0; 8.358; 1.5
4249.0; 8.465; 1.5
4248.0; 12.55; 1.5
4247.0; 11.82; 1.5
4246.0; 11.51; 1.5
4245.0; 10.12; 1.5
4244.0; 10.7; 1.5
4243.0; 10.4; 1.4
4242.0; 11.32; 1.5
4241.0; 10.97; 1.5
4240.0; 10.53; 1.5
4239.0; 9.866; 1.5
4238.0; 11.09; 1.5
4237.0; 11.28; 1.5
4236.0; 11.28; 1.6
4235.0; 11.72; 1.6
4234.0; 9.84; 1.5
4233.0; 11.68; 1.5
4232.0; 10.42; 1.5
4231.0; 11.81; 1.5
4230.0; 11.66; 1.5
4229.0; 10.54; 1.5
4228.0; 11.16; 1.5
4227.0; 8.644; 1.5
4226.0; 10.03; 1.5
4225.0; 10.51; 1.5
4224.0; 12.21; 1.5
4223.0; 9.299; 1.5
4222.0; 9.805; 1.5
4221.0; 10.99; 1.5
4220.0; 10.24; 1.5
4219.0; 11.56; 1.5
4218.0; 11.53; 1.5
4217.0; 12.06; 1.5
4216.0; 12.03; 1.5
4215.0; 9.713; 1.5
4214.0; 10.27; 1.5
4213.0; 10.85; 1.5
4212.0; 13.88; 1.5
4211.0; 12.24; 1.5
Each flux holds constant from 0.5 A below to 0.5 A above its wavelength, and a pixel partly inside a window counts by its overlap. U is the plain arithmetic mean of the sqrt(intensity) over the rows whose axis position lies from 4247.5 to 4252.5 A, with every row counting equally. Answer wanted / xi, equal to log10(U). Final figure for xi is 0.520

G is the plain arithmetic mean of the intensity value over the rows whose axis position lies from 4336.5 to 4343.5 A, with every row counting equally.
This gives 14.6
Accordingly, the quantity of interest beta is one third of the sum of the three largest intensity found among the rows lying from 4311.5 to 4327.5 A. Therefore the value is 12.8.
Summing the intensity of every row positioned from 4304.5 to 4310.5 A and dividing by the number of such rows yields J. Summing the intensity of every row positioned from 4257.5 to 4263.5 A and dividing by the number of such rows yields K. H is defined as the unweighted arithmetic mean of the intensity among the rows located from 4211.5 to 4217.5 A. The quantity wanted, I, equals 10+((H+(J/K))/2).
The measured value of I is 16.2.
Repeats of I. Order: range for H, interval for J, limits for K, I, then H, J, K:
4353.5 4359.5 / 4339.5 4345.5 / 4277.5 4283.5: 16.1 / 11.0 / 13.8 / 10.7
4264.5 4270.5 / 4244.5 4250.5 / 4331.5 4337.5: 16.4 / 11.7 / 10.5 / 8.8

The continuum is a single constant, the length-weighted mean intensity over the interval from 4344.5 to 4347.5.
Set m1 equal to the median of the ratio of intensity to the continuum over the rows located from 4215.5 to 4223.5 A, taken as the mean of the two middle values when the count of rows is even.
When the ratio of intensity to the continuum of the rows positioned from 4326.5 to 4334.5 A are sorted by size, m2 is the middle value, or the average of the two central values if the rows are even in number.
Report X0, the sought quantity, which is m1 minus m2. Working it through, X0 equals 0.20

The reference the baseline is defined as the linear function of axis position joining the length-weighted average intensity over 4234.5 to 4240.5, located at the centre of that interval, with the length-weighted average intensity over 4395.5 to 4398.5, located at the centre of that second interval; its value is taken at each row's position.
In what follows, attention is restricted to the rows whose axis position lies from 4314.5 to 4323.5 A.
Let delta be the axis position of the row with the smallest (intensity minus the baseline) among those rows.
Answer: 4315.0 A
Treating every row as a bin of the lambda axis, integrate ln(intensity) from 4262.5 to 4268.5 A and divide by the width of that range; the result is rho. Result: 2.45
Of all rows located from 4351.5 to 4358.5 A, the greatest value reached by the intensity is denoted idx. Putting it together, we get 12.89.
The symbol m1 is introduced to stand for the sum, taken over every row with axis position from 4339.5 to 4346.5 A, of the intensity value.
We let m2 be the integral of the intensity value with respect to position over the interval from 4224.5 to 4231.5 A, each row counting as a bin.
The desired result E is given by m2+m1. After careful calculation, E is 166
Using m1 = 91.3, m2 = 74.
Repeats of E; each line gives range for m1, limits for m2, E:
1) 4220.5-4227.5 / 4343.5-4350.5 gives 137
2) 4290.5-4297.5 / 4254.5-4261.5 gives 146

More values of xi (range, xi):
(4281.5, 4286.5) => 0.523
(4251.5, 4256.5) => 0.521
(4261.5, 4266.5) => 0.512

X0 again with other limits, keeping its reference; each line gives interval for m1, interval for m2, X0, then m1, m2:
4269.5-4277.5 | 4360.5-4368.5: -0.11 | 1.13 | 1.23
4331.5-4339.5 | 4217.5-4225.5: -0.18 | 1.03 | 1.20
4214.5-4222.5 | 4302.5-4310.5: 0.16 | 1.26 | 1.10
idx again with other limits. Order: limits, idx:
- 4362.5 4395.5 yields 13.36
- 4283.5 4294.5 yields 12.08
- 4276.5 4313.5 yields 12.64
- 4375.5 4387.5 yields 12.56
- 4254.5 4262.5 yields 13.06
